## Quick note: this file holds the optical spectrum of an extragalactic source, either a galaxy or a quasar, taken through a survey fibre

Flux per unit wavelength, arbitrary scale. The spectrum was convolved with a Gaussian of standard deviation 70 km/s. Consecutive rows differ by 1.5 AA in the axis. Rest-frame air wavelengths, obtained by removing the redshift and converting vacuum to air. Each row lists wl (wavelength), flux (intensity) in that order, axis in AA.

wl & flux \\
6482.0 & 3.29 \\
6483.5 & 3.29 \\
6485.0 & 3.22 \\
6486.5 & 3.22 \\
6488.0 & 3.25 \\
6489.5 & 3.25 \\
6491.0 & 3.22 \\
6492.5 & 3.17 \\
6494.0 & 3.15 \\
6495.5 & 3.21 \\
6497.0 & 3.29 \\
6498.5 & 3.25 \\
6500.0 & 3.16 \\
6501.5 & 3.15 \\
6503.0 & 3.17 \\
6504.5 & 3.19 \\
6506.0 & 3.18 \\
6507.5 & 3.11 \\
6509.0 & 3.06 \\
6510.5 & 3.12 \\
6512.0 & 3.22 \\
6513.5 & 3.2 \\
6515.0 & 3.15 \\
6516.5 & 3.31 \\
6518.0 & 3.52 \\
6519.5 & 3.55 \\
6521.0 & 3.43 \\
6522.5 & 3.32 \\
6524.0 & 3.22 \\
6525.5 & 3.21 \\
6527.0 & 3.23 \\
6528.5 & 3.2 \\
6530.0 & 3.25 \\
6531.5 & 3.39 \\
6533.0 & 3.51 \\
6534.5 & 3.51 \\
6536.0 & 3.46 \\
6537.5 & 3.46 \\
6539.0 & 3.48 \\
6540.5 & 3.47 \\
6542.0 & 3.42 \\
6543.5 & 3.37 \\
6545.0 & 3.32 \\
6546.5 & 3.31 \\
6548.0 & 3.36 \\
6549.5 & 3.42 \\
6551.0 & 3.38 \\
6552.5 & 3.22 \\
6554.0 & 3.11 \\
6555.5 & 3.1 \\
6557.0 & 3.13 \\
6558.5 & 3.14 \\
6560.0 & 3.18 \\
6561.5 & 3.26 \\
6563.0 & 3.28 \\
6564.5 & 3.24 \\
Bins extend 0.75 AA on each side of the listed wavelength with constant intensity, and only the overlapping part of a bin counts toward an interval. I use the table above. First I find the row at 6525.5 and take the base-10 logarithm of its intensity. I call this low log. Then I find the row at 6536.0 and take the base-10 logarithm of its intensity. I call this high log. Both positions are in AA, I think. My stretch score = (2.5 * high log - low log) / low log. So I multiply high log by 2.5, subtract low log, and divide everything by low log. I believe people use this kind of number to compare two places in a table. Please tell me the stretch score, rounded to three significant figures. 1.66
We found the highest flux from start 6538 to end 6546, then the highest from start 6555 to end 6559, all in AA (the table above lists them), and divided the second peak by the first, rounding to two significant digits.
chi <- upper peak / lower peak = 0.90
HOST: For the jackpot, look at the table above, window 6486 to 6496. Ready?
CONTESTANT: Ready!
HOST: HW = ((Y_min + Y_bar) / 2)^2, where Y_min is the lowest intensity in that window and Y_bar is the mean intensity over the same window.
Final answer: 10.1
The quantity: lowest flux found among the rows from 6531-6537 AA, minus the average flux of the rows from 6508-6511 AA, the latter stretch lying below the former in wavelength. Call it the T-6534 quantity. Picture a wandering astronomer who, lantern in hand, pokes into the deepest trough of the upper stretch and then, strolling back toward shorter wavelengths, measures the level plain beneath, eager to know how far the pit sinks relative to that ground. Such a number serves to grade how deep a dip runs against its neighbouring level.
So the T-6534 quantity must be 0.3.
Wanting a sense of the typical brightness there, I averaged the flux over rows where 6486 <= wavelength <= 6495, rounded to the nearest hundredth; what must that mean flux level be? 3.21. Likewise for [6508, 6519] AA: 3.23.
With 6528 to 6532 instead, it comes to 3.28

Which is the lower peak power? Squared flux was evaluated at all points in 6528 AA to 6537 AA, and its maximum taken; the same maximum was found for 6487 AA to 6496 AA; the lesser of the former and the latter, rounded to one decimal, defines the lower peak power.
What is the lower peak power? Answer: 10.6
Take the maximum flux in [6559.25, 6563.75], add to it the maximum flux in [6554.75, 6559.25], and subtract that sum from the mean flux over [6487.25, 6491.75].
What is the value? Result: -3.2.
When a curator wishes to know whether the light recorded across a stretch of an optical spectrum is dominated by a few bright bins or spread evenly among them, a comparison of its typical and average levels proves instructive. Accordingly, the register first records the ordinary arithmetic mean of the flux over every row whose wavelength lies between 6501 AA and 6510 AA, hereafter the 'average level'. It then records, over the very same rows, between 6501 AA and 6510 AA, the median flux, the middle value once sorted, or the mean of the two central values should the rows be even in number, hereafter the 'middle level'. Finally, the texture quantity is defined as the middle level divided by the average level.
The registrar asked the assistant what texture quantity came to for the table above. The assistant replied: 1.01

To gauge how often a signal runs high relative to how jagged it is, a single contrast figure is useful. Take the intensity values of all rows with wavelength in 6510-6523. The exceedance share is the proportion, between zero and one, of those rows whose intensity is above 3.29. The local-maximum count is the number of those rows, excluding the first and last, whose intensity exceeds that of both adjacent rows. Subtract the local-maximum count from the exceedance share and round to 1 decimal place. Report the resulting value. -1.4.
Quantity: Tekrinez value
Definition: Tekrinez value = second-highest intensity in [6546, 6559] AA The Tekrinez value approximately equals 3.38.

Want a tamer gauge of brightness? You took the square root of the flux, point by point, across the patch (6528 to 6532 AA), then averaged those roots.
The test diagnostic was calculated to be 1.81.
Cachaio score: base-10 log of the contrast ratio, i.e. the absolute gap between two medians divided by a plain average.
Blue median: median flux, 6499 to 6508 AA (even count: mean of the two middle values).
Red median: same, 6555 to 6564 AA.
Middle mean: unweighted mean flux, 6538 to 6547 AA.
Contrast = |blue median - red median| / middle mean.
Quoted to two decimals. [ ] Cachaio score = -2.83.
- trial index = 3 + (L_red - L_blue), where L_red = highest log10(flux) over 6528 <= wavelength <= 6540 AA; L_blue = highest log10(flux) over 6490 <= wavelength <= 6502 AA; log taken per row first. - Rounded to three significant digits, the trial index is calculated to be 3.03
